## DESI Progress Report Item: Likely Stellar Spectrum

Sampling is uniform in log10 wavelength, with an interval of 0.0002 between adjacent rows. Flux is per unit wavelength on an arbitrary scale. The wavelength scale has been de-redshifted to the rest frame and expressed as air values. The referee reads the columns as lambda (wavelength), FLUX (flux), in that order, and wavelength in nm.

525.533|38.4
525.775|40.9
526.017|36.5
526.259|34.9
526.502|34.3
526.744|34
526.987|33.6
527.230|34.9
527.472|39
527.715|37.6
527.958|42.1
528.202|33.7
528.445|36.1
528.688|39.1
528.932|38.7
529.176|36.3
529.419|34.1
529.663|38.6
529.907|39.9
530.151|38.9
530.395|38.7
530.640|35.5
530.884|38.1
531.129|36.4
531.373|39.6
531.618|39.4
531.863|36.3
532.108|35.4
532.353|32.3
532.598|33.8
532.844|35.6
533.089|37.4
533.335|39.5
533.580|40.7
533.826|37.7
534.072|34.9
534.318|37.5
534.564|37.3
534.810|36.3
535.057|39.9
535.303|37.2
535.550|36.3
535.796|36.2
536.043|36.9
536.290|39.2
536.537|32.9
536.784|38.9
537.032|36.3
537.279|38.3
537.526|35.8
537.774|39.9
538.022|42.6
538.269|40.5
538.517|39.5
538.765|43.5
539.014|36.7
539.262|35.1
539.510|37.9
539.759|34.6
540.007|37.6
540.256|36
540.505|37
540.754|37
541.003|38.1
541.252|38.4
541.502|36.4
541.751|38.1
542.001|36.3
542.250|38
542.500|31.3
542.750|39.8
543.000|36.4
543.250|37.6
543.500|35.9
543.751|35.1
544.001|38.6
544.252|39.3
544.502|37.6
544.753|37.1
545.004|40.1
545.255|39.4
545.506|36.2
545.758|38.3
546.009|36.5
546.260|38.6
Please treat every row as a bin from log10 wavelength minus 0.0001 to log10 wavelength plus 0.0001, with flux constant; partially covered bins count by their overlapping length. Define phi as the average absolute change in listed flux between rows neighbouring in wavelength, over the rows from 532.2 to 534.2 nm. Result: 2.03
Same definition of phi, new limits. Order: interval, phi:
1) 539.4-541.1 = 1.67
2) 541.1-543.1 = 3.69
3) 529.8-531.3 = 1.74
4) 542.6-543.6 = 2.10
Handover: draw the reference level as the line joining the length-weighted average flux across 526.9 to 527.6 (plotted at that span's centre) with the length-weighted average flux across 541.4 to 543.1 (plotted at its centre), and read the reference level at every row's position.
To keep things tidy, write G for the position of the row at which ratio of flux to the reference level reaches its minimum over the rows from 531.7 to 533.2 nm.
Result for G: 532.353 nm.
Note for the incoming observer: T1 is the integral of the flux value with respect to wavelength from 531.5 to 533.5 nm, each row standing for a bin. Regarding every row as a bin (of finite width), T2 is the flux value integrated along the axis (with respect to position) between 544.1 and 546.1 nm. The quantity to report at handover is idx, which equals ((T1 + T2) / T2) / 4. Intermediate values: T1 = 73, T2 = 76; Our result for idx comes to 0.49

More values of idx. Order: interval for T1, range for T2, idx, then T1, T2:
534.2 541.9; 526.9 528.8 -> 1.28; 290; 70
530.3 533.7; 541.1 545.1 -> 0.46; 126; 149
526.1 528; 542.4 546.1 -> 0.37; 69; 138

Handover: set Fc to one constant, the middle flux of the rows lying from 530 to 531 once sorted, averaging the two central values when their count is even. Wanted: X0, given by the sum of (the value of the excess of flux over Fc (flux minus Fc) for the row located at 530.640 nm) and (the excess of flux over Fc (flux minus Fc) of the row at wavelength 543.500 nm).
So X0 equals -5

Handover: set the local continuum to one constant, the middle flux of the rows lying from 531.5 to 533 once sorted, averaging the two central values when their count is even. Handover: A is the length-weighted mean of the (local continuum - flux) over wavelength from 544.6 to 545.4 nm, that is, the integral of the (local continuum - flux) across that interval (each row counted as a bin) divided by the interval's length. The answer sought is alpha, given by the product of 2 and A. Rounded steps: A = -3.3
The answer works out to -6.5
